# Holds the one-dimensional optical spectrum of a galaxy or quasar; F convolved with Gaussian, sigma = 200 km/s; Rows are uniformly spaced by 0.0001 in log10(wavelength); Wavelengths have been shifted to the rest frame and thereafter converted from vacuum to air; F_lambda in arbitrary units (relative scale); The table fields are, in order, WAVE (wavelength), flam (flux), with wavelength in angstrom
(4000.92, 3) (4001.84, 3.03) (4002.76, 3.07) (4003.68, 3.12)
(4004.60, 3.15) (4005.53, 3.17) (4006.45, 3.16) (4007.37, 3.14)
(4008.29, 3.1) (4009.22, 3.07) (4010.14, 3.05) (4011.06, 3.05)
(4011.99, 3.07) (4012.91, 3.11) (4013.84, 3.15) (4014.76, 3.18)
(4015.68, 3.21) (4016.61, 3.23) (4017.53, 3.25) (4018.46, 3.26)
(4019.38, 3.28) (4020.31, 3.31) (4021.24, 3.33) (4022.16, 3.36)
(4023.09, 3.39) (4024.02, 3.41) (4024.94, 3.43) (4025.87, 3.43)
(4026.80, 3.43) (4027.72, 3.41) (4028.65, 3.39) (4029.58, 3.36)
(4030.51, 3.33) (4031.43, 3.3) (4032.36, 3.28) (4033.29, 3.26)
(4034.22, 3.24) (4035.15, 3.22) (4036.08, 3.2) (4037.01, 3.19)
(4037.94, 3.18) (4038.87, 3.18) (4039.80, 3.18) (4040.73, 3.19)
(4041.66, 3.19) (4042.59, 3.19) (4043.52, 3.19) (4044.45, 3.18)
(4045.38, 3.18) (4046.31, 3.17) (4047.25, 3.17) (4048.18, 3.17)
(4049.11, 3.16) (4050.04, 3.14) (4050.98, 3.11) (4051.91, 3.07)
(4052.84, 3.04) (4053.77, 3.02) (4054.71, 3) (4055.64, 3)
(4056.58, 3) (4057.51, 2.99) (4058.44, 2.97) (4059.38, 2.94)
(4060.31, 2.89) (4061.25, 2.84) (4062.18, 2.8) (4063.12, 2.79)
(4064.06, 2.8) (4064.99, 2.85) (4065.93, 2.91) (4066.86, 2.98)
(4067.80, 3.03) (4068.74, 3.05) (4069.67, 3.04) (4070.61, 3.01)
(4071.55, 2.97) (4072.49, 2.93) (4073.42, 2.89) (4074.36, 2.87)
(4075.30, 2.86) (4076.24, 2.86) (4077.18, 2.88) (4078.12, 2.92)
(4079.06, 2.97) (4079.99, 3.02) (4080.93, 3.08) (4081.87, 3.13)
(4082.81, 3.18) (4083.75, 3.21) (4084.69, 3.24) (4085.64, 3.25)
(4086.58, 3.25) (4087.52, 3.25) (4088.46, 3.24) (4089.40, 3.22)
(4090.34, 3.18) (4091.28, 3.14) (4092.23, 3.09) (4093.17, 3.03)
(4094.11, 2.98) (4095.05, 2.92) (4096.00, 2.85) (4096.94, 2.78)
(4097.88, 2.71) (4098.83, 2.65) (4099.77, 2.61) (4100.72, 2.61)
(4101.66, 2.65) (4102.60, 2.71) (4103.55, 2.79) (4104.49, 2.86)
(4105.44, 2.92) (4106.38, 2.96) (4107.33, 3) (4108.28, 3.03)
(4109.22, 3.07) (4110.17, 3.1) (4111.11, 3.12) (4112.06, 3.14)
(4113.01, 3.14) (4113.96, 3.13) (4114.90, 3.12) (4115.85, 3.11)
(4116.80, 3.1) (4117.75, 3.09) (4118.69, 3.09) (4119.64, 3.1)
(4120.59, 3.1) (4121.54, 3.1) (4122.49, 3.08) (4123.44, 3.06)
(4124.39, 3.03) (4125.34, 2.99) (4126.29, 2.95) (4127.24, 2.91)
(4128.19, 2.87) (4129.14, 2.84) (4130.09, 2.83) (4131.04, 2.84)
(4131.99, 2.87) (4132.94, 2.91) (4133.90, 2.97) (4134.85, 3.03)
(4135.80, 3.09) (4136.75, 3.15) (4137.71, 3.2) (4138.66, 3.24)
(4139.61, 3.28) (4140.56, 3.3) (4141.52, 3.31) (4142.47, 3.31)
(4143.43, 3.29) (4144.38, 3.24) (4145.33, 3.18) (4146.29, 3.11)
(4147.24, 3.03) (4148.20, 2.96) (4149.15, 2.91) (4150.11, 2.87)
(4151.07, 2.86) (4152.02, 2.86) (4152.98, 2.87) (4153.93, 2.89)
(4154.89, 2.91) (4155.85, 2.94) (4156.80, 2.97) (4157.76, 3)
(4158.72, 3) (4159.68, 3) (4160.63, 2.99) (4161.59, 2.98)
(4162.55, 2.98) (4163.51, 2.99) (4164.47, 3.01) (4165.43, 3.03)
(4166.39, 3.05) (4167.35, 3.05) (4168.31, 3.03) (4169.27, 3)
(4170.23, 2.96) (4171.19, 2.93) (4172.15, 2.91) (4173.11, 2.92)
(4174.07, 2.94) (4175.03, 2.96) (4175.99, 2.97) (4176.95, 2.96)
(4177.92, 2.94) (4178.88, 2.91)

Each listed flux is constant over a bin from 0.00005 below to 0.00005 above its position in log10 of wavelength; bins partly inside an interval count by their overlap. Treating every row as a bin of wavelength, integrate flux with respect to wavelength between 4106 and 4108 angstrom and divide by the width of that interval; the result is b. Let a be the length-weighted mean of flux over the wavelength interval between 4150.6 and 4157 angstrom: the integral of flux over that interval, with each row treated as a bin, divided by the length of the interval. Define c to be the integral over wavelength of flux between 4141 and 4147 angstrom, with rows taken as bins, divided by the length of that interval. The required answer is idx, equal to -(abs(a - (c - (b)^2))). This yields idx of -8.5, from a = 2.90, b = 2.97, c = 3.23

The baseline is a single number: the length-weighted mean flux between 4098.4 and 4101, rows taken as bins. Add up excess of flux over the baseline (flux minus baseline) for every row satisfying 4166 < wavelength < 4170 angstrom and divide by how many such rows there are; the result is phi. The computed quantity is 0.41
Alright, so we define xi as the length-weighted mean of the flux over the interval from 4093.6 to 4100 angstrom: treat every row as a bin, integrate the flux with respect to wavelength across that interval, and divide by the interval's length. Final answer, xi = 2.80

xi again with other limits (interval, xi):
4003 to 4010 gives 3.12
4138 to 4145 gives 3.28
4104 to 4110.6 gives 2.99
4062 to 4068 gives 2.88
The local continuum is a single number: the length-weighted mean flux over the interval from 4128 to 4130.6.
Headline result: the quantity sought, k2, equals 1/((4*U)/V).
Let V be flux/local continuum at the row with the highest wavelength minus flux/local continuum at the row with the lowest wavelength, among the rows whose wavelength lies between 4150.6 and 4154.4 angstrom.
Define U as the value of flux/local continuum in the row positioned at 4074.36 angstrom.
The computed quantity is 0.003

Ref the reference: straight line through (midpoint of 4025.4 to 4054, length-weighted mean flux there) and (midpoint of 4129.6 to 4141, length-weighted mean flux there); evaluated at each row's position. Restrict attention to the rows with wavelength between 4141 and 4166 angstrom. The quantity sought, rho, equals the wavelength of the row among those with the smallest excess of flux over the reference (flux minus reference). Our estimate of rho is 4151.07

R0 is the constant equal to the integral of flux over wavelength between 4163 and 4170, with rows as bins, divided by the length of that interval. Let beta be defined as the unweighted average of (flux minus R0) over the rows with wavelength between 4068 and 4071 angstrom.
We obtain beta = 0.02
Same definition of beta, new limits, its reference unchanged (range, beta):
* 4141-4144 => 0.29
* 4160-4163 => -0.03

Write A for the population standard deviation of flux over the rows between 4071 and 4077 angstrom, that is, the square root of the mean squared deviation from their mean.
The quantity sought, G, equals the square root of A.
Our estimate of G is 0.20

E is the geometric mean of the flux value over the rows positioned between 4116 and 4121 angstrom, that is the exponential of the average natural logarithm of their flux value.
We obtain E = 3.10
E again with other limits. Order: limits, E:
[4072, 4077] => 2.88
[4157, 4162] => 2.99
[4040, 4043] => 3.19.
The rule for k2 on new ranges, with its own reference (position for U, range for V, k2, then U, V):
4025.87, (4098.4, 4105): 0.015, 1.20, 0.074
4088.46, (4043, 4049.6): -0.002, 1.14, -0.011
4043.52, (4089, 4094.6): -0.019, 1.12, -0.084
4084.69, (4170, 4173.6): -0.003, 1.14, -0.014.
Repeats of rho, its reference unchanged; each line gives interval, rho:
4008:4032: 4010.14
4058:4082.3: 4063.12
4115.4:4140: 4130.09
